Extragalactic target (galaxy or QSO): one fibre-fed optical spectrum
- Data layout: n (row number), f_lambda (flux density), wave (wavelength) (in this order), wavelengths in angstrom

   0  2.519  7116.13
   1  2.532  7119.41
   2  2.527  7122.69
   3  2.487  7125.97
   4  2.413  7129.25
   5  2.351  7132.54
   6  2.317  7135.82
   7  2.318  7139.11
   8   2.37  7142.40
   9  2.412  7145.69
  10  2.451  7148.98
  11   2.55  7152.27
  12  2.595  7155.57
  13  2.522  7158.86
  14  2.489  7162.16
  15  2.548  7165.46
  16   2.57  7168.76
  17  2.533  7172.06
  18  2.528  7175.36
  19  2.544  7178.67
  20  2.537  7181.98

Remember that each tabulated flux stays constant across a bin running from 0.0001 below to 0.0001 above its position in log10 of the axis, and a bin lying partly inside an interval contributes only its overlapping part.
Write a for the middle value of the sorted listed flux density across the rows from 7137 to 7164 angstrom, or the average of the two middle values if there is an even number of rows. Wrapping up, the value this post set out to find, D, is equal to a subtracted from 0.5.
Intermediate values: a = 2.47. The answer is -1.97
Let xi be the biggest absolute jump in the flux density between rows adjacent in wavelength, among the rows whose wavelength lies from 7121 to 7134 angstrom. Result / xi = 0.07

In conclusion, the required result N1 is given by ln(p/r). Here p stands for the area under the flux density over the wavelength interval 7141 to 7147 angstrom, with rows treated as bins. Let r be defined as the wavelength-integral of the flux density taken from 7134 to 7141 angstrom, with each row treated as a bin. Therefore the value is -0.12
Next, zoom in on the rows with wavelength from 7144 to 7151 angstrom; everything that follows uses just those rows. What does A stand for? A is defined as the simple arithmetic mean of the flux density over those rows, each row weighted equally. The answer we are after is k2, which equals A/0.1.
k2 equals 24.3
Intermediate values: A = 2.43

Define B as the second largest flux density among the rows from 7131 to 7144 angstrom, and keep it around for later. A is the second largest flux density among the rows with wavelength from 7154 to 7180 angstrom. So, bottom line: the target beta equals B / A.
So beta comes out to 0.91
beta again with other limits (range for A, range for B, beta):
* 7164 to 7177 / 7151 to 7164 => 1.00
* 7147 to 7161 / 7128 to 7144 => 0.93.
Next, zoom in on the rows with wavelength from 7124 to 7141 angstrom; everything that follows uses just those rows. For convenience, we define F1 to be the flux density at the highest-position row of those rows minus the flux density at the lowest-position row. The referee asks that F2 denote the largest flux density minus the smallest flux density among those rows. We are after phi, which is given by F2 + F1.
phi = 0.001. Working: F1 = -0.17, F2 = 0.17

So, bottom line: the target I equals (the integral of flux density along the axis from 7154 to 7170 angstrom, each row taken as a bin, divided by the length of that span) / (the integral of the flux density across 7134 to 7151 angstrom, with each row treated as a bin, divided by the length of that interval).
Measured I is 1.07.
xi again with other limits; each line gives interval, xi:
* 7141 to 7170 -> 0.10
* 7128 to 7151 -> 0.06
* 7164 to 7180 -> 0.04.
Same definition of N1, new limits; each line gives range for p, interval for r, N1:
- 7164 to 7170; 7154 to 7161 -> -0.15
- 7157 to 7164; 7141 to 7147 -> 0.20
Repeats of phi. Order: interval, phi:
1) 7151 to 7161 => 0.045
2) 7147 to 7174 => 0.226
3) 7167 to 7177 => 0.000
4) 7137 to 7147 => 0.188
